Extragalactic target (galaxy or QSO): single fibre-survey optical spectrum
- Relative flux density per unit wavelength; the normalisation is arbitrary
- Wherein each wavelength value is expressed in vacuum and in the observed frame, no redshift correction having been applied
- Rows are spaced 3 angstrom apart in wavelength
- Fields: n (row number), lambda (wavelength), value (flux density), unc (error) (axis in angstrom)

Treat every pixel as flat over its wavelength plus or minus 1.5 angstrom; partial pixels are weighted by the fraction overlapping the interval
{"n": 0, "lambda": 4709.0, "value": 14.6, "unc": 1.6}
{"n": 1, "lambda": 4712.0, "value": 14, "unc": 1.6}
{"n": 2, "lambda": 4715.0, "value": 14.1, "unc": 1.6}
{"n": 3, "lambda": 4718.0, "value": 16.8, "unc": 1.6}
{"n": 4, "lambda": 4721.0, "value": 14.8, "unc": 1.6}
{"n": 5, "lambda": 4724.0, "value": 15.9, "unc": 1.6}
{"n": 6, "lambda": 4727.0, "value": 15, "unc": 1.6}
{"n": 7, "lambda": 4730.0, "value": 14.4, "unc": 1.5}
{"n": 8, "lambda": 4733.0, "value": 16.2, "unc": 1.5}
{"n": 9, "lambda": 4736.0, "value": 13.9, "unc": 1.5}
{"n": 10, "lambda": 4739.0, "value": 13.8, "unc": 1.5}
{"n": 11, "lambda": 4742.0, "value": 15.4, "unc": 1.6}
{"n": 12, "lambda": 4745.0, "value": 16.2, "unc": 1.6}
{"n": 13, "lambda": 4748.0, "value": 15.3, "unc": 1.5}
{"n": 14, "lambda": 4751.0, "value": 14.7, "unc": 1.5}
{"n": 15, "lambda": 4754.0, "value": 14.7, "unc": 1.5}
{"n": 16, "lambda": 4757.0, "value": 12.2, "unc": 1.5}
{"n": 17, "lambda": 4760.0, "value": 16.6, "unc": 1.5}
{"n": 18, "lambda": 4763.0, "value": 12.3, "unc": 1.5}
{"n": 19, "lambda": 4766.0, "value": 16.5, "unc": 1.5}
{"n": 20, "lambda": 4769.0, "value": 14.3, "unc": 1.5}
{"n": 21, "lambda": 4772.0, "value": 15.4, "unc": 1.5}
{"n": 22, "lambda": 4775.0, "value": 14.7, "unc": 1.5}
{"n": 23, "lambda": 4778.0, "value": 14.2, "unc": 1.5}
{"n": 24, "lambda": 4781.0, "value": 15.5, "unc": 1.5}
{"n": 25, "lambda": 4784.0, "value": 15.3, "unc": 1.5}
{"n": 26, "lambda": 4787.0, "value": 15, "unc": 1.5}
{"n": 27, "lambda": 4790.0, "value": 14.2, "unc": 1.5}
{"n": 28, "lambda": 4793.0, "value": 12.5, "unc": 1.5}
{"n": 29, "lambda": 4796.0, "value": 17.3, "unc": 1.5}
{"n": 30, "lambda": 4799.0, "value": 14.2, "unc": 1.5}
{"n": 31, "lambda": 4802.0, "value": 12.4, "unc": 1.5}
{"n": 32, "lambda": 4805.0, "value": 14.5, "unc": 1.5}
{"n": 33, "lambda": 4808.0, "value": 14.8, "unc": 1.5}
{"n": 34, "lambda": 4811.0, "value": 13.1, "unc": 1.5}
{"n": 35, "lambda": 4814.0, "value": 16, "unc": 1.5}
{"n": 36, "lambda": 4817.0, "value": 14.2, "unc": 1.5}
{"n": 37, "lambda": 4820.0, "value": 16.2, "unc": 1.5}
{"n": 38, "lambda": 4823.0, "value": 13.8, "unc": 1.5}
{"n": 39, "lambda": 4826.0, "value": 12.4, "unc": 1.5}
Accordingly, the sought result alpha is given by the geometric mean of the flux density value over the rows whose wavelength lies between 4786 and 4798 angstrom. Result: 14.6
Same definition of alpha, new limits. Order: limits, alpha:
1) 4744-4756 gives 15.2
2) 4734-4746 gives 14.8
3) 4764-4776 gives 15.2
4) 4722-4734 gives 15.4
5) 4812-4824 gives 15.0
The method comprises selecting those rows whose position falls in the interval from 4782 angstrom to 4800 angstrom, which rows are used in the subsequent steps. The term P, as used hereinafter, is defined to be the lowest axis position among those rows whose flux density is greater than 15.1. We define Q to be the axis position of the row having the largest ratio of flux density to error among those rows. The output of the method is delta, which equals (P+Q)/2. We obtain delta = 4790.0 angstrom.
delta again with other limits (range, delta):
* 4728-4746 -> 4733.0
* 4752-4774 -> 4760.0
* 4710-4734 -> 4725.5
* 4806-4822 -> 4817.0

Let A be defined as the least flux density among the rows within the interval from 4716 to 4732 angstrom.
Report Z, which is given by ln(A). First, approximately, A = 14.4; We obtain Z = 2.67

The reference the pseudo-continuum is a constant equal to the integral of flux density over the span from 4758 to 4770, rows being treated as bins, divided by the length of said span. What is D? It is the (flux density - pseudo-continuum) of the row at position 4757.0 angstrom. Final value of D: -2.6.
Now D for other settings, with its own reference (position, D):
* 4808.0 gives 0.0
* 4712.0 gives -0.8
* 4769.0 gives -0.5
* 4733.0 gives 1.4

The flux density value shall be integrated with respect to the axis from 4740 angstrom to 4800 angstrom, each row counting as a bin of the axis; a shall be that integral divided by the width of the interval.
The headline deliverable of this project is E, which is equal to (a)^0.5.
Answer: 3.85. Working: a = 14.82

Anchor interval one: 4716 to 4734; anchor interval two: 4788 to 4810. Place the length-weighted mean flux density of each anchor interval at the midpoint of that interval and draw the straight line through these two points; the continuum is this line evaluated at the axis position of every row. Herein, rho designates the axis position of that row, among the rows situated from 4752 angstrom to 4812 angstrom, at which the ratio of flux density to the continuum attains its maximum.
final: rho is 4796.0 angstrom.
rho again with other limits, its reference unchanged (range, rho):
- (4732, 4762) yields 4760.0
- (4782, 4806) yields 4796.0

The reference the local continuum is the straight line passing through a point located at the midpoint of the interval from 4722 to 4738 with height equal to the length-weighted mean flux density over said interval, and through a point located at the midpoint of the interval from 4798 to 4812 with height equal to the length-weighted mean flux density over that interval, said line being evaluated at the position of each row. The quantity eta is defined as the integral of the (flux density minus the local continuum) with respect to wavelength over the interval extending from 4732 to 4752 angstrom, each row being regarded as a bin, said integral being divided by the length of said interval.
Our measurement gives 0.2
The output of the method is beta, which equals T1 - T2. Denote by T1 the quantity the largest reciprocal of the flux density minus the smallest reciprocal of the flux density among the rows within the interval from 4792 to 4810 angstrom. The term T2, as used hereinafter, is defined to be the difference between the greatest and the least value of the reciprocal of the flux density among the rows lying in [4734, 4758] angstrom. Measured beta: 0.003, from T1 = 0.0228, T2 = 0.0202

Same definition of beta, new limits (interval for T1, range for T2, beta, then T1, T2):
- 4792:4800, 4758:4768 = 0.001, 0.0222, 0.0211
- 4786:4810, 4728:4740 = 0.012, 0.0228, 0.0107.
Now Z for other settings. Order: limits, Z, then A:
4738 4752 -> 2.62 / 13.8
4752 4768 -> 2.50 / 12.2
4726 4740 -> 2.62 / 13.8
